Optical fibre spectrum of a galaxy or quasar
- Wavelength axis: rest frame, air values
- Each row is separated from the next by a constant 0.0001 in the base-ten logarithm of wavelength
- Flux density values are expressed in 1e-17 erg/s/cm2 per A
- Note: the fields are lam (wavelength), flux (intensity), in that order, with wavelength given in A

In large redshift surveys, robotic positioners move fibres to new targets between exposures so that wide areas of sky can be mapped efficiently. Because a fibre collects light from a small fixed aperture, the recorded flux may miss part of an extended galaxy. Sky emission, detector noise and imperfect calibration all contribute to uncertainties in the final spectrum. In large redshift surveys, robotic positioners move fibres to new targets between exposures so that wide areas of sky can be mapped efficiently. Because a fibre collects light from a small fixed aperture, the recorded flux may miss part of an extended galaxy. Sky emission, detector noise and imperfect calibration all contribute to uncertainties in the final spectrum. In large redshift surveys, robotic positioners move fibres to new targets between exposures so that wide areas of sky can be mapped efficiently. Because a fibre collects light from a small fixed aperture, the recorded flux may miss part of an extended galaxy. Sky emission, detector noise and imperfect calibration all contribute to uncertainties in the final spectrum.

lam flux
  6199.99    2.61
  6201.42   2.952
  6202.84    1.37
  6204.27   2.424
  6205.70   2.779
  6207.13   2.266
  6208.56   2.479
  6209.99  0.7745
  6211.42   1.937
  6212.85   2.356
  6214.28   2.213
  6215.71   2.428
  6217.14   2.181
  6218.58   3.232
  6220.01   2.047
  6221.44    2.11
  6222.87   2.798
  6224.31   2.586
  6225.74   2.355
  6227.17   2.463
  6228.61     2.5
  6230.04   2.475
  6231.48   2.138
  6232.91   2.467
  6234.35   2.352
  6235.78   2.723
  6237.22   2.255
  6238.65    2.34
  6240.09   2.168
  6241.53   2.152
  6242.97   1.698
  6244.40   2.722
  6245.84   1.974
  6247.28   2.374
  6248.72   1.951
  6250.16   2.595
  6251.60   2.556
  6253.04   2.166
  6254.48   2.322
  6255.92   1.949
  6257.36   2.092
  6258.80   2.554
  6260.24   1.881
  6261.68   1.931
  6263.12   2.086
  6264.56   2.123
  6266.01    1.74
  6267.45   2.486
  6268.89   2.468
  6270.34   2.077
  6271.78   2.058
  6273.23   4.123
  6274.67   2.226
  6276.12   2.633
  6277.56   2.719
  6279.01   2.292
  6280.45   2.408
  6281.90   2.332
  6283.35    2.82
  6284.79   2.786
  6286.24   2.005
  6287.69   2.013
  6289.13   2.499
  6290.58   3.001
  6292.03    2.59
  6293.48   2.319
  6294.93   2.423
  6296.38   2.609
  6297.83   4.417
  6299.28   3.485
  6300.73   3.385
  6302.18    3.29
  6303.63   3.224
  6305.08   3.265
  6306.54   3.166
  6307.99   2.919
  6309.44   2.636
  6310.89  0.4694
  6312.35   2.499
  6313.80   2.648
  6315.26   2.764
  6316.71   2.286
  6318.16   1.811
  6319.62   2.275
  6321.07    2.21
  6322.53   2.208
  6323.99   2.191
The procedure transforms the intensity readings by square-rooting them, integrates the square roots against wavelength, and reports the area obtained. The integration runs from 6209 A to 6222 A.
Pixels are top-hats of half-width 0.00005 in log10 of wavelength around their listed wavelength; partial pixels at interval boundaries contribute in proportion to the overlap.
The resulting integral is 19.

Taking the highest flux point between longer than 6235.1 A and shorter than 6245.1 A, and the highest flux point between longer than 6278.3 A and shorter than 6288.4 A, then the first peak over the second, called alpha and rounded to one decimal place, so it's 1.0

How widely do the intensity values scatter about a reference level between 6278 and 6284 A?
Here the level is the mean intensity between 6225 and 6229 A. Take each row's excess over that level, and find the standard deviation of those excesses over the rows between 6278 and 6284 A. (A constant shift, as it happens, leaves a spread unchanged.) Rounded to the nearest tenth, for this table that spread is 0.2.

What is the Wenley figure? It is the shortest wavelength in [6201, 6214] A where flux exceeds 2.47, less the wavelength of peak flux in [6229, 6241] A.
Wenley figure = -34.4 A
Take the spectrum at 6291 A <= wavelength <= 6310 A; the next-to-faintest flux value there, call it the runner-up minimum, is 2.423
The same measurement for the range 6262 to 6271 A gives 2.077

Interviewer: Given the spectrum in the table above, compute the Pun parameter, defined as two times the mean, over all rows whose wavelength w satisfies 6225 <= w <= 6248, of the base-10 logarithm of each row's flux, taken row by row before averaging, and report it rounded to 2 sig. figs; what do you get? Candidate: 0.73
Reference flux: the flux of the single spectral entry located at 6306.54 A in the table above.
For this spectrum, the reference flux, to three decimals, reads 3.166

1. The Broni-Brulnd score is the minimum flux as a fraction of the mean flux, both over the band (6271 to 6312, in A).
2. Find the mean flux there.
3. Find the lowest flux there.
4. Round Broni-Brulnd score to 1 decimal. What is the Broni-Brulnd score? 0.2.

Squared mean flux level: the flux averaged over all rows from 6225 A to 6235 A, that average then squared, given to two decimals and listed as 5.73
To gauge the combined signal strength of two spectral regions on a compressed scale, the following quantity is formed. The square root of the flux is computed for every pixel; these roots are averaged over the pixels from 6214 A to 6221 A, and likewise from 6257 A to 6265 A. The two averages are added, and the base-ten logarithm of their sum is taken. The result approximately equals 0.477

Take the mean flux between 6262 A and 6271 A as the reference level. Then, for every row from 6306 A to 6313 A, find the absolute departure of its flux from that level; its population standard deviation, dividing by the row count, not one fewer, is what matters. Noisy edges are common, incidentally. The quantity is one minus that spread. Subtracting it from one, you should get 0.5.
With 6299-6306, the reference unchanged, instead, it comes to 0.9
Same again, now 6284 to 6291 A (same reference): 0.7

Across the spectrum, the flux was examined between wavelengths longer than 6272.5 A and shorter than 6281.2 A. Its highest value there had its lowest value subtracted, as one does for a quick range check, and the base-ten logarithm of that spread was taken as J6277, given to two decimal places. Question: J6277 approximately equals 0.28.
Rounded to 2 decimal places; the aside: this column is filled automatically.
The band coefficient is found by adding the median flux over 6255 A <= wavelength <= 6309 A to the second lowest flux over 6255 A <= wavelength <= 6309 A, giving 4.37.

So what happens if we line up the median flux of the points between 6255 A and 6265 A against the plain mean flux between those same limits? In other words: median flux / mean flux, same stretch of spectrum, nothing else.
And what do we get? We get 1.00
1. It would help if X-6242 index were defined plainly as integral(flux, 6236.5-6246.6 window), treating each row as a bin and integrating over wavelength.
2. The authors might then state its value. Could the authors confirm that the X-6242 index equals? 22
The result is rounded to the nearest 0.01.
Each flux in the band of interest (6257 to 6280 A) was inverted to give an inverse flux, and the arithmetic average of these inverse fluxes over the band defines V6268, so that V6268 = 0.44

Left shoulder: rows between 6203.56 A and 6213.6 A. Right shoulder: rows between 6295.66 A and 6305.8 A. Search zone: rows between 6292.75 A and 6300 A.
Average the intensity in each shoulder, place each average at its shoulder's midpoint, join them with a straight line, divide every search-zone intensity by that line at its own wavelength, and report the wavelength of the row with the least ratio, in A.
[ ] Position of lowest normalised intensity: 6293.48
